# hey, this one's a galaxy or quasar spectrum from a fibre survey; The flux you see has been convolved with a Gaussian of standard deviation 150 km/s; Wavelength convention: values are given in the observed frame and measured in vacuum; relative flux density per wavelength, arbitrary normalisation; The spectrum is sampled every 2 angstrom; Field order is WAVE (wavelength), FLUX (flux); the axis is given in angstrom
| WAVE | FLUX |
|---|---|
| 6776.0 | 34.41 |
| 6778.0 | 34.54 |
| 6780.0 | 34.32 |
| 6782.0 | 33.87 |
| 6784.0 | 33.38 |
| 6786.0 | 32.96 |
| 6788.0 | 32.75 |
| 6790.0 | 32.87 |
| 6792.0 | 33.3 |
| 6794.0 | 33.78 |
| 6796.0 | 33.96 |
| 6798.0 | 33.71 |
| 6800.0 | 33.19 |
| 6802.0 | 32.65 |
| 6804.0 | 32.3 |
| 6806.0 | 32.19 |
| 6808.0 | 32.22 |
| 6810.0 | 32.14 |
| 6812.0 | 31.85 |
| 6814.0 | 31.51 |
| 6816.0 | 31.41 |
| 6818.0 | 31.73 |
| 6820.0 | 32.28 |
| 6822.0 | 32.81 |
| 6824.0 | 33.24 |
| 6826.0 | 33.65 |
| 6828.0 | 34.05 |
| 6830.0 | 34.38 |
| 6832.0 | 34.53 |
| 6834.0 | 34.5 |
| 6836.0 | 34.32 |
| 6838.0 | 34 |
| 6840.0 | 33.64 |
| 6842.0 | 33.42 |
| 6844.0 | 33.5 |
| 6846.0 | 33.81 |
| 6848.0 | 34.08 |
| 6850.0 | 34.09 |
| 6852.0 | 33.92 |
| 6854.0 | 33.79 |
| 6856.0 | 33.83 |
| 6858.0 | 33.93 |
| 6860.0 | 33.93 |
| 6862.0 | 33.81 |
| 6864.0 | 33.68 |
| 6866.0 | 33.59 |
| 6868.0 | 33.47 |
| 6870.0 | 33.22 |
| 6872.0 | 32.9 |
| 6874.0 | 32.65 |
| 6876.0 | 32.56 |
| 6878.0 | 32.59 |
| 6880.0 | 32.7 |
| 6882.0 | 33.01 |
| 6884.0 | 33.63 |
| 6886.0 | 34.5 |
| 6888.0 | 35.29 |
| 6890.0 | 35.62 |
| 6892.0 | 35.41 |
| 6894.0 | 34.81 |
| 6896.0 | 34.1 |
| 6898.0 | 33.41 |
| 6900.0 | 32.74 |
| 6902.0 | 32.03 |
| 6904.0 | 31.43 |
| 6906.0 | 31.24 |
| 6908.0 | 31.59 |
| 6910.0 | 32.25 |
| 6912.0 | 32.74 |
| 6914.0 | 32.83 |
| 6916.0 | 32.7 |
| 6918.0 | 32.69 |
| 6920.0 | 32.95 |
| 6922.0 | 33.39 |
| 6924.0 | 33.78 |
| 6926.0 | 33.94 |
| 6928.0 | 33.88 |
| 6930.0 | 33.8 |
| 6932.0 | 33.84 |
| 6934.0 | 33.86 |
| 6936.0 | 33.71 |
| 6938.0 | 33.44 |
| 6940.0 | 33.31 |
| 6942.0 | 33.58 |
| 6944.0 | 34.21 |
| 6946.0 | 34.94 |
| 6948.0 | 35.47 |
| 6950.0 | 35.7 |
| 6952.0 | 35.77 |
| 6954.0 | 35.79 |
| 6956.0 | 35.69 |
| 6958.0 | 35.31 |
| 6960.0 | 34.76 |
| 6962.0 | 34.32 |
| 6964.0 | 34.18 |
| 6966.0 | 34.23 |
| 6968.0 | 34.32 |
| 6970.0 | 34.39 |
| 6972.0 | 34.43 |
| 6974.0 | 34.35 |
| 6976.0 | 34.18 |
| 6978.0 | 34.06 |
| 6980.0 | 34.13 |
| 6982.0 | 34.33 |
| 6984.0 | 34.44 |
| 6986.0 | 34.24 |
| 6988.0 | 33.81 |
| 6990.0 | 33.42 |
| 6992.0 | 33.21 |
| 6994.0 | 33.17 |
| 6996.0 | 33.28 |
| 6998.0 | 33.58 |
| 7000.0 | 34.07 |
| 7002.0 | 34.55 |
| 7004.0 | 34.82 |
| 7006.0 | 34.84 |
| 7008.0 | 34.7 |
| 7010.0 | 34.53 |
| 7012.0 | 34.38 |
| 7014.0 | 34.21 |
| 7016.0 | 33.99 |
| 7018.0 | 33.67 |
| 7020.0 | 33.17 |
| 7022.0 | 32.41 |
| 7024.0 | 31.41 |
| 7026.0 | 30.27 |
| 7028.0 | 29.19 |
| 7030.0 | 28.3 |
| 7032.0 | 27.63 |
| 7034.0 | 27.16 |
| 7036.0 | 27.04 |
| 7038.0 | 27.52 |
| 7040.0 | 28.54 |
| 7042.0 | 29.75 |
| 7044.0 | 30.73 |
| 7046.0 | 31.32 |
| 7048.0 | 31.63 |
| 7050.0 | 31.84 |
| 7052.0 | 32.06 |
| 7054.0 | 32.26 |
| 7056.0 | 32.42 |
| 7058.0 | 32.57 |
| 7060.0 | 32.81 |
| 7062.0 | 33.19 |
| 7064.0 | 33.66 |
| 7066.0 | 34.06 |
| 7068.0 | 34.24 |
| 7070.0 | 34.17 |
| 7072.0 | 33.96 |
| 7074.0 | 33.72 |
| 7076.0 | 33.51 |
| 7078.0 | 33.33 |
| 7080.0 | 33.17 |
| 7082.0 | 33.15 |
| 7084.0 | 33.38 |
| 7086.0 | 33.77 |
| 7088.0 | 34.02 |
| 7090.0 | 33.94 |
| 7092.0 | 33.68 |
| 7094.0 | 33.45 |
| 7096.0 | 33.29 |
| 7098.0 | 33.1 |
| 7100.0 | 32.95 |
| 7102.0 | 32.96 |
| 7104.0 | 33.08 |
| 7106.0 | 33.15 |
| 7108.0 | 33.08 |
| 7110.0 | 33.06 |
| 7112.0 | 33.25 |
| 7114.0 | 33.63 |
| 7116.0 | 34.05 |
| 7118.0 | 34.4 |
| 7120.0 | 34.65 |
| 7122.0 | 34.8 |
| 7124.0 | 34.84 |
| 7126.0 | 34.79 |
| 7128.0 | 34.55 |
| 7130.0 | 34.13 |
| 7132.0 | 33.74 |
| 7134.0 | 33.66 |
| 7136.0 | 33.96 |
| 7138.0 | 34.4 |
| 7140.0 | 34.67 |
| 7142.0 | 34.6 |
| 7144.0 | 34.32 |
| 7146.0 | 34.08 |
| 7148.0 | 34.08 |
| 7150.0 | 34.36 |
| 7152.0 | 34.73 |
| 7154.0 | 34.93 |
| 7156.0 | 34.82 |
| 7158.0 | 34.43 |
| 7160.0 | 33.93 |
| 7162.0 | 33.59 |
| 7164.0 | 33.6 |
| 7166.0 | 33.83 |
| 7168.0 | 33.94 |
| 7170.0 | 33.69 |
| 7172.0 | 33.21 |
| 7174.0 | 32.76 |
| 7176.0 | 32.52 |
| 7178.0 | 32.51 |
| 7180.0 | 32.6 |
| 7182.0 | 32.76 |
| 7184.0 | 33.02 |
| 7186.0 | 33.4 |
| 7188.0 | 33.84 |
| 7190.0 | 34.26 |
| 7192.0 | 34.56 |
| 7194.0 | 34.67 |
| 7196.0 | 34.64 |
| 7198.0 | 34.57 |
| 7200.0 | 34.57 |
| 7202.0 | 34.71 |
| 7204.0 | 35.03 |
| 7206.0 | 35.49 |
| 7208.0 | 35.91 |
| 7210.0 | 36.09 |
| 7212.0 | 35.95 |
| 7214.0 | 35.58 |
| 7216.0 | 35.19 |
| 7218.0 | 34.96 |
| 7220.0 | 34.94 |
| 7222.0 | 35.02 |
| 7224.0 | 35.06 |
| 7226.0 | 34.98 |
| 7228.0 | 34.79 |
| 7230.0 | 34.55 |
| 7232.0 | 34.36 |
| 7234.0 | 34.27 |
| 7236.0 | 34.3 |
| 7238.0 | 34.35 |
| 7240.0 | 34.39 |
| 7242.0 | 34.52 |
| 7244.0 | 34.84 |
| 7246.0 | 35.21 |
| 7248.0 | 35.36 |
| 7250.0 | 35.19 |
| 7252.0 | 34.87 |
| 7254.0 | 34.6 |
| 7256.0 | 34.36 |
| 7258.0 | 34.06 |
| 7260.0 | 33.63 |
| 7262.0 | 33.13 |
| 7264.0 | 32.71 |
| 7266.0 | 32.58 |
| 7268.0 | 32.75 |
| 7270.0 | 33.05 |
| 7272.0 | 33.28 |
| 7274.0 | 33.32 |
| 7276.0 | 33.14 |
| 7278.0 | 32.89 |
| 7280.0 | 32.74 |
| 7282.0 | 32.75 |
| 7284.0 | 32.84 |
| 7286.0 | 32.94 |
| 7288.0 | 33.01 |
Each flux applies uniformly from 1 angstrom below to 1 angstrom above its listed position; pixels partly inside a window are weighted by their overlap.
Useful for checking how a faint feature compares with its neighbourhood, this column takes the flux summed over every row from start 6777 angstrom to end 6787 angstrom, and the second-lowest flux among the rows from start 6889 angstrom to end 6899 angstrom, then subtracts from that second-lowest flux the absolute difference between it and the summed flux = -101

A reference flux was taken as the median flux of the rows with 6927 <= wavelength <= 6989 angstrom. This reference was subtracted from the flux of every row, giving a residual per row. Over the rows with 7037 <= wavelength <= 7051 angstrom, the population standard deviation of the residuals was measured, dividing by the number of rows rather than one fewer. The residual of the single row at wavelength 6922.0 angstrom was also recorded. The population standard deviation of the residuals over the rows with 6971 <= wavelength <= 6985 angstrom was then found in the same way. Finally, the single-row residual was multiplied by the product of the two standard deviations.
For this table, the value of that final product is -0.18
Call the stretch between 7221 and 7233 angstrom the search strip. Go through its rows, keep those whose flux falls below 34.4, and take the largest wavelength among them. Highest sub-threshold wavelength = 7232.0 angstrom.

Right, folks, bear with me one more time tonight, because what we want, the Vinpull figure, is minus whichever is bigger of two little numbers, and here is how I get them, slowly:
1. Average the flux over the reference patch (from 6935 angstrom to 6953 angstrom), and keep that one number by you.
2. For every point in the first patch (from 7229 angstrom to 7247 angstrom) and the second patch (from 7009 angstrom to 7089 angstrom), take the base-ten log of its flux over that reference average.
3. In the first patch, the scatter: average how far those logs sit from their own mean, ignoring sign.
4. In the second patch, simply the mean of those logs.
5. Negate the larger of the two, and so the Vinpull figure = -0.0028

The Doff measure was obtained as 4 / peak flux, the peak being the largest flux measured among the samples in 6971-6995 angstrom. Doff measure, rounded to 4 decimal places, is 0.1161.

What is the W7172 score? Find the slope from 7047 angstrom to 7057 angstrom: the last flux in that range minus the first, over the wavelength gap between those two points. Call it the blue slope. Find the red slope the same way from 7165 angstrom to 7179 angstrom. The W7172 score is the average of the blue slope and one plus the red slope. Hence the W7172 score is 0.49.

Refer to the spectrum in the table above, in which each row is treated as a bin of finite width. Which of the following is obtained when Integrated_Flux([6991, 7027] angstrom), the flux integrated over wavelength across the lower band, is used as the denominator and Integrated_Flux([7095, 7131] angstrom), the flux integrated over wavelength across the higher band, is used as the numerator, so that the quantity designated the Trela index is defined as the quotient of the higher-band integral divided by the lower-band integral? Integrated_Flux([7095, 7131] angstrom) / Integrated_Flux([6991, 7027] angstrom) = 1.006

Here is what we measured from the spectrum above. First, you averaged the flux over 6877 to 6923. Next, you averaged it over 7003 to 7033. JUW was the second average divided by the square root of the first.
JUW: 5.64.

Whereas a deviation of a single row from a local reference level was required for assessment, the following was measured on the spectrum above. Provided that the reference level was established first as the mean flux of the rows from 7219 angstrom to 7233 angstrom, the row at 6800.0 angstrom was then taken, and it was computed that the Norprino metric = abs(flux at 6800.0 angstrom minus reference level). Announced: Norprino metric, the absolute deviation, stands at 1.6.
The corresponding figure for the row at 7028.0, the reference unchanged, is 5.6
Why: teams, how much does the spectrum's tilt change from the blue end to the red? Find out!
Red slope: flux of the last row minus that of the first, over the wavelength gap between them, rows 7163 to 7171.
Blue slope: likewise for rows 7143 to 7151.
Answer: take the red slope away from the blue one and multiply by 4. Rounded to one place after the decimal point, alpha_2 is 0.0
